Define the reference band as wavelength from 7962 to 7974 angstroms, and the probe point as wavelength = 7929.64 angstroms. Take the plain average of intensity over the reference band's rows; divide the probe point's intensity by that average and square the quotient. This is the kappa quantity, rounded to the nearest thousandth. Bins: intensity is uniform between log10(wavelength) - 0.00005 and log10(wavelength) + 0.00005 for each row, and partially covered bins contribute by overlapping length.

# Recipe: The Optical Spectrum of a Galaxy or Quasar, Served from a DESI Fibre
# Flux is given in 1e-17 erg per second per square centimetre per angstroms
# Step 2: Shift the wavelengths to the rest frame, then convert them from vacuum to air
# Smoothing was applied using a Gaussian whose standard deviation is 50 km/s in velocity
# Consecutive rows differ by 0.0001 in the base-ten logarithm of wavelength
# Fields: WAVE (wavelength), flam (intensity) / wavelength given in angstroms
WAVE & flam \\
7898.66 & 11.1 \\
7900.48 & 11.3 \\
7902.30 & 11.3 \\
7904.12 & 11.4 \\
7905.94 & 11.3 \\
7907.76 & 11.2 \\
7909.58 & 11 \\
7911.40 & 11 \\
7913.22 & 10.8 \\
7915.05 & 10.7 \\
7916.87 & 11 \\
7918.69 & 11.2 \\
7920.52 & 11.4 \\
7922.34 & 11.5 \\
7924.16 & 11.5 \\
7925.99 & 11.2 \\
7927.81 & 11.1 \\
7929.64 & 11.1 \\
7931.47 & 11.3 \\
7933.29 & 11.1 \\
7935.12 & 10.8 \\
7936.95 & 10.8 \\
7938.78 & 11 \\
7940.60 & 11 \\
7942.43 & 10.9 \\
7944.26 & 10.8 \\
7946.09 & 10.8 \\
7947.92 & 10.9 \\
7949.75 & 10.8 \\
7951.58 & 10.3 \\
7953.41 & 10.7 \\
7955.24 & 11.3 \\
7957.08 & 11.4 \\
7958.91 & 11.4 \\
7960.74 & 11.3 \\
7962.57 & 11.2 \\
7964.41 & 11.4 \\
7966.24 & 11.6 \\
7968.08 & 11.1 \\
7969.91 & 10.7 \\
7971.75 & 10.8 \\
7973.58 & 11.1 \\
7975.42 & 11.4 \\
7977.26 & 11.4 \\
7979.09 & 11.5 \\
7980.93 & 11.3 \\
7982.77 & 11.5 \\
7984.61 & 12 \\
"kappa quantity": 0.995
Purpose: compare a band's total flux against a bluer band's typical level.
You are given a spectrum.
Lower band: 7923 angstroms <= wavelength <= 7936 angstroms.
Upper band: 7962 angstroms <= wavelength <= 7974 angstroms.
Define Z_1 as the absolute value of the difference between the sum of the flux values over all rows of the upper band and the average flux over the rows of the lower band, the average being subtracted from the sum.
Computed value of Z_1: 66.7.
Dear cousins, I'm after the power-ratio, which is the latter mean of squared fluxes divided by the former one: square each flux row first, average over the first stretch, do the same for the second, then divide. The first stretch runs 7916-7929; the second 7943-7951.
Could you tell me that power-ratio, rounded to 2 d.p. 0.92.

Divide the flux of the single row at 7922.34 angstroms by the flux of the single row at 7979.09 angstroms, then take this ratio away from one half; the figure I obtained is -0.500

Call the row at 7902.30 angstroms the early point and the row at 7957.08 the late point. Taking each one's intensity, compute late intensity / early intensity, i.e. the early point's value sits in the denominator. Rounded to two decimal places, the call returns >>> 1.01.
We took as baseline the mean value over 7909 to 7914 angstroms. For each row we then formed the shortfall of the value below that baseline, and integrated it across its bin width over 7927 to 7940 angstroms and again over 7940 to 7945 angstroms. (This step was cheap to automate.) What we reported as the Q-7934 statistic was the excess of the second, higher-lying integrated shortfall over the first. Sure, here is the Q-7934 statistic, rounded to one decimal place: 1.4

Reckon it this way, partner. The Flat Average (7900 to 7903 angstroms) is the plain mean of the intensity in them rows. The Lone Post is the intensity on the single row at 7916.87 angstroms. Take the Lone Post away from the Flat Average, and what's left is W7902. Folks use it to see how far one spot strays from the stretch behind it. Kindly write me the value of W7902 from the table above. 0.3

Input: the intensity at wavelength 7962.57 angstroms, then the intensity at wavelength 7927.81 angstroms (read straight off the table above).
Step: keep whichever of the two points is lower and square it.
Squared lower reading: 123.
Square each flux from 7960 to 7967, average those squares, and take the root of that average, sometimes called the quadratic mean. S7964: 11.4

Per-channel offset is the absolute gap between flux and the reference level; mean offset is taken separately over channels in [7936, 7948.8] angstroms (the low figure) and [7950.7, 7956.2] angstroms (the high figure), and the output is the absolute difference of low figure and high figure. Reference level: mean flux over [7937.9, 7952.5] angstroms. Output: 0.29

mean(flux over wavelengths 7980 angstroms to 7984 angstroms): 11.4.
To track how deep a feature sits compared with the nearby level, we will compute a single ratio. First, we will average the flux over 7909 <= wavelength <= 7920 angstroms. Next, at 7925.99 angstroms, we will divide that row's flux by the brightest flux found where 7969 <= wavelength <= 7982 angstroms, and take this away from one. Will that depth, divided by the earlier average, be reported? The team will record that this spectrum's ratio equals 0.0024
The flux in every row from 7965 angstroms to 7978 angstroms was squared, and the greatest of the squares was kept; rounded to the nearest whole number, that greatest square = 135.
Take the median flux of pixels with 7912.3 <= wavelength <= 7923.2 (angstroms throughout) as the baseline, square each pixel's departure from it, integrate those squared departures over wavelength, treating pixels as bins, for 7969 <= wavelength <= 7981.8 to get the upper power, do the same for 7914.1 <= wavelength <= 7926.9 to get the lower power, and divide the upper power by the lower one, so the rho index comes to 1.1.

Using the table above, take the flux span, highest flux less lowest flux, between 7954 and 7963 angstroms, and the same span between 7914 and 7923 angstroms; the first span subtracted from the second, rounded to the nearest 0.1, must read 0.6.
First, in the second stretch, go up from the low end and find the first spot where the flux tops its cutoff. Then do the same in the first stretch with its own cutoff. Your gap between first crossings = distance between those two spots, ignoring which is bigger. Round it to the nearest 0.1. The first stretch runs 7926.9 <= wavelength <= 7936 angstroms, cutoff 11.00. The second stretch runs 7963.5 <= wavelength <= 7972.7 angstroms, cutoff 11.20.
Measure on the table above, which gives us 36.6 angstroms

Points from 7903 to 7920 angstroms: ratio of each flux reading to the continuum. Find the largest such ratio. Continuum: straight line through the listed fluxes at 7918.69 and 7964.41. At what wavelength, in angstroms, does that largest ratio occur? 7904.12 angstroms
